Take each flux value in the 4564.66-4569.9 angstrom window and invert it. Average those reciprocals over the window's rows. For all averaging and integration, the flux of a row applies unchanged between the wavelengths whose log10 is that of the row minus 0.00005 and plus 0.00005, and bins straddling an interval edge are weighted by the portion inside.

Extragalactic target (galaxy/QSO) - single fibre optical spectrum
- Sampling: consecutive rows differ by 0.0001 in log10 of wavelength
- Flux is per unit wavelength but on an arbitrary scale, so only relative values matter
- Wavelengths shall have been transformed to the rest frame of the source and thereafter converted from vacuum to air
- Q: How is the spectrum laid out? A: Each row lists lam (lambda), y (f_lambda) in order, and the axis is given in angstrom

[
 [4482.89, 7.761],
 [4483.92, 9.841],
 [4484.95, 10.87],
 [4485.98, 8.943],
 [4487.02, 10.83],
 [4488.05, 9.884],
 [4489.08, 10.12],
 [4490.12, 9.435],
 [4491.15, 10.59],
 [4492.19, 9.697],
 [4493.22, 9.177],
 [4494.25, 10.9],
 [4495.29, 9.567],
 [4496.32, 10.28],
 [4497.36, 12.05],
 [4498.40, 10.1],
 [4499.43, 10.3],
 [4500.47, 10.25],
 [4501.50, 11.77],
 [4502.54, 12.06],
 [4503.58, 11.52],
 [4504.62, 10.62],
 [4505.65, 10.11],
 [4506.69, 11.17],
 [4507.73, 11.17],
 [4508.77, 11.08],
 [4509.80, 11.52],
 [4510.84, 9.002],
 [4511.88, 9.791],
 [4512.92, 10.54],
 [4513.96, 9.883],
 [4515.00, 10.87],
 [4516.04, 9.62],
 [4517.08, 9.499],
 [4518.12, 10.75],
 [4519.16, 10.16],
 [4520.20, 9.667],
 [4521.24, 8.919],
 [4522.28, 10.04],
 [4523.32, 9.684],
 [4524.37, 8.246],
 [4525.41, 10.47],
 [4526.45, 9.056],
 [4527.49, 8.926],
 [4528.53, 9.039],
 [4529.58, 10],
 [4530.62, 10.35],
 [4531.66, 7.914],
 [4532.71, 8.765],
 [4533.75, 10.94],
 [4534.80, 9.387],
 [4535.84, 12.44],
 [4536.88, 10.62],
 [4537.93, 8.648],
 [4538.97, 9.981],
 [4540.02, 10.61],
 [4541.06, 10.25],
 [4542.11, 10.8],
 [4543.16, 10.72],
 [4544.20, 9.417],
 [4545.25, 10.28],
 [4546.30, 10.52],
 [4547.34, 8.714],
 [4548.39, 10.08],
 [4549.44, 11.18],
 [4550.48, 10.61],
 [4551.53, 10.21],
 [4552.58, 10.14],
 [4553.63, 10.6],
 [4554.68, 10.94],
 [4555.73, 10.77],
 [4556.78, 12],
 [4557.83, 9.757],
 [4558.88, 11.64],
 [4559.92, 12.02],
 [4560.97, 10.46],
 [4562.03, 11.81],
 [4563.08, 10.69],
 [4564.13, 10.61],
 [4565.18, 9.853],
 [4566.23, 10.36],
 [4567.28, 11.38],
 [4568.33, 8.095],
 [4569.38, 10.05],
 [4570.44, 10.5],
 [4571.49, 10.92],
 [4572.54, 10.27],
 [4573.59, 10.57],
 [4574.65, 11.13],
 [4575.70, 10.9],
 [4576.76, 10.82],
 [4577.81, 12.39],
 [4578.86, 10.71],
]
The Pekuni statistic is 0.102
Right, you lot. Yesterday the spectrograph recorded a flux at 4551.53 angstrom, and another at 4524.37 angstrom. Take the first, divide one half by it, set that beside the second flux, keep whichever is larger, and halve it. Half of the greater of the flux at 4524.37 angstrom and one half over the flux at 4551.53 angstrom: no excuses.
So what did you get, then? 4.123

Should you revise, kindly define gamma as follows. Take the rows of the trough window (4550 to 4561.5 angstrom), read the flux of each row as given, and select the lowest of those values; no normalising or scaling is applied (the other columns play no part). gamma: 9.757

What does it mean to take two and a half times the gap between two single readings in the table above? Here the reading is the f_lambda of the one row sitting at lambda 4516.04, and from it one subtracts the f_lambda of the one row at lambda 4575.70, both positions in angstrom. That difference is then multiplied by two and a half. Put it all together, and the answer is -3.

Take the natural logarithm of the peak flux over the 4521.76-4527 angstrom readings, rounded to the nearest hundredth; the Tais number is 2.35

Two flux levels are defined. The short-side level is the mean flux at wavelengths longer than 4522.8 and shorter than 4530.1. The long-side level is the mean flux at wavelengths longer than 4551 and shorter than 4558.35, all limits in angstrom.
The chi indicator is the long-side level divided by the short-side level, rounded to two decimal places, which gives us 1.14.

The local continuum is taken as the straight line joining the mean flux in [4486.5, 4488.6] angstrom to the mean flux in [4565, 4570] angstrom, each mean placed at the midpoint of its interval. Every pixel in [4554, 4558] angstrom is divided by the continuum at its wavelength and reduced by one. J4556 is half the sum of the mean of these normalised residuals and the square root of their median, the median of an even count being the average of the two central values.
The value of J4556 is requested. 0.19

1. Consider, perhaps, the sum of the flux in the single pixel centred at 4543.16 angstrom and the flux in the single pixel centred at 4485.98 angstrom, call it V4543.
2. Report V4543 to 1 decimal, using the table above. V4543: 19.7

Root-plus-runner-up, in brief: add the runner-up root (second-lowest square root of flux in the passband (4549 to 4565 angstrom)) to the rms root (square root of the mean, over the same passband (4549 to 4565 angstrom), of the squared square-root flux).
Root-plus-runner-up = 6.49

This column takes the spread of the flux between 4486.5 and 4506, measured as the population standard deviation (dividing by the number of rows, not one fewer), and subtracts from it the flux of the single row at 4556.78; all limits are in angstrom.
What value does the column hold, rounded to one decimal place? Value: -11.2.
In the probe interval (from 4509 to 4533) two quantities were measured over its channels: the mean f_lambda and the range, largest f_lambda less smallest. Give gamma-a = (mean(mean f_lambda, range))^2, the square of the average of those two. 44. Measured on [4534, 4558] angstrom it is 50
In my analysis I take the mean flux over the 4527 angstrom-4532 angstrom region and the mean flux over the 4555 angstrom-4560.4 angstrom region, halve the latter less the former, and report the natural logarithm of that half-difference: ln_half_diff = 0.0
